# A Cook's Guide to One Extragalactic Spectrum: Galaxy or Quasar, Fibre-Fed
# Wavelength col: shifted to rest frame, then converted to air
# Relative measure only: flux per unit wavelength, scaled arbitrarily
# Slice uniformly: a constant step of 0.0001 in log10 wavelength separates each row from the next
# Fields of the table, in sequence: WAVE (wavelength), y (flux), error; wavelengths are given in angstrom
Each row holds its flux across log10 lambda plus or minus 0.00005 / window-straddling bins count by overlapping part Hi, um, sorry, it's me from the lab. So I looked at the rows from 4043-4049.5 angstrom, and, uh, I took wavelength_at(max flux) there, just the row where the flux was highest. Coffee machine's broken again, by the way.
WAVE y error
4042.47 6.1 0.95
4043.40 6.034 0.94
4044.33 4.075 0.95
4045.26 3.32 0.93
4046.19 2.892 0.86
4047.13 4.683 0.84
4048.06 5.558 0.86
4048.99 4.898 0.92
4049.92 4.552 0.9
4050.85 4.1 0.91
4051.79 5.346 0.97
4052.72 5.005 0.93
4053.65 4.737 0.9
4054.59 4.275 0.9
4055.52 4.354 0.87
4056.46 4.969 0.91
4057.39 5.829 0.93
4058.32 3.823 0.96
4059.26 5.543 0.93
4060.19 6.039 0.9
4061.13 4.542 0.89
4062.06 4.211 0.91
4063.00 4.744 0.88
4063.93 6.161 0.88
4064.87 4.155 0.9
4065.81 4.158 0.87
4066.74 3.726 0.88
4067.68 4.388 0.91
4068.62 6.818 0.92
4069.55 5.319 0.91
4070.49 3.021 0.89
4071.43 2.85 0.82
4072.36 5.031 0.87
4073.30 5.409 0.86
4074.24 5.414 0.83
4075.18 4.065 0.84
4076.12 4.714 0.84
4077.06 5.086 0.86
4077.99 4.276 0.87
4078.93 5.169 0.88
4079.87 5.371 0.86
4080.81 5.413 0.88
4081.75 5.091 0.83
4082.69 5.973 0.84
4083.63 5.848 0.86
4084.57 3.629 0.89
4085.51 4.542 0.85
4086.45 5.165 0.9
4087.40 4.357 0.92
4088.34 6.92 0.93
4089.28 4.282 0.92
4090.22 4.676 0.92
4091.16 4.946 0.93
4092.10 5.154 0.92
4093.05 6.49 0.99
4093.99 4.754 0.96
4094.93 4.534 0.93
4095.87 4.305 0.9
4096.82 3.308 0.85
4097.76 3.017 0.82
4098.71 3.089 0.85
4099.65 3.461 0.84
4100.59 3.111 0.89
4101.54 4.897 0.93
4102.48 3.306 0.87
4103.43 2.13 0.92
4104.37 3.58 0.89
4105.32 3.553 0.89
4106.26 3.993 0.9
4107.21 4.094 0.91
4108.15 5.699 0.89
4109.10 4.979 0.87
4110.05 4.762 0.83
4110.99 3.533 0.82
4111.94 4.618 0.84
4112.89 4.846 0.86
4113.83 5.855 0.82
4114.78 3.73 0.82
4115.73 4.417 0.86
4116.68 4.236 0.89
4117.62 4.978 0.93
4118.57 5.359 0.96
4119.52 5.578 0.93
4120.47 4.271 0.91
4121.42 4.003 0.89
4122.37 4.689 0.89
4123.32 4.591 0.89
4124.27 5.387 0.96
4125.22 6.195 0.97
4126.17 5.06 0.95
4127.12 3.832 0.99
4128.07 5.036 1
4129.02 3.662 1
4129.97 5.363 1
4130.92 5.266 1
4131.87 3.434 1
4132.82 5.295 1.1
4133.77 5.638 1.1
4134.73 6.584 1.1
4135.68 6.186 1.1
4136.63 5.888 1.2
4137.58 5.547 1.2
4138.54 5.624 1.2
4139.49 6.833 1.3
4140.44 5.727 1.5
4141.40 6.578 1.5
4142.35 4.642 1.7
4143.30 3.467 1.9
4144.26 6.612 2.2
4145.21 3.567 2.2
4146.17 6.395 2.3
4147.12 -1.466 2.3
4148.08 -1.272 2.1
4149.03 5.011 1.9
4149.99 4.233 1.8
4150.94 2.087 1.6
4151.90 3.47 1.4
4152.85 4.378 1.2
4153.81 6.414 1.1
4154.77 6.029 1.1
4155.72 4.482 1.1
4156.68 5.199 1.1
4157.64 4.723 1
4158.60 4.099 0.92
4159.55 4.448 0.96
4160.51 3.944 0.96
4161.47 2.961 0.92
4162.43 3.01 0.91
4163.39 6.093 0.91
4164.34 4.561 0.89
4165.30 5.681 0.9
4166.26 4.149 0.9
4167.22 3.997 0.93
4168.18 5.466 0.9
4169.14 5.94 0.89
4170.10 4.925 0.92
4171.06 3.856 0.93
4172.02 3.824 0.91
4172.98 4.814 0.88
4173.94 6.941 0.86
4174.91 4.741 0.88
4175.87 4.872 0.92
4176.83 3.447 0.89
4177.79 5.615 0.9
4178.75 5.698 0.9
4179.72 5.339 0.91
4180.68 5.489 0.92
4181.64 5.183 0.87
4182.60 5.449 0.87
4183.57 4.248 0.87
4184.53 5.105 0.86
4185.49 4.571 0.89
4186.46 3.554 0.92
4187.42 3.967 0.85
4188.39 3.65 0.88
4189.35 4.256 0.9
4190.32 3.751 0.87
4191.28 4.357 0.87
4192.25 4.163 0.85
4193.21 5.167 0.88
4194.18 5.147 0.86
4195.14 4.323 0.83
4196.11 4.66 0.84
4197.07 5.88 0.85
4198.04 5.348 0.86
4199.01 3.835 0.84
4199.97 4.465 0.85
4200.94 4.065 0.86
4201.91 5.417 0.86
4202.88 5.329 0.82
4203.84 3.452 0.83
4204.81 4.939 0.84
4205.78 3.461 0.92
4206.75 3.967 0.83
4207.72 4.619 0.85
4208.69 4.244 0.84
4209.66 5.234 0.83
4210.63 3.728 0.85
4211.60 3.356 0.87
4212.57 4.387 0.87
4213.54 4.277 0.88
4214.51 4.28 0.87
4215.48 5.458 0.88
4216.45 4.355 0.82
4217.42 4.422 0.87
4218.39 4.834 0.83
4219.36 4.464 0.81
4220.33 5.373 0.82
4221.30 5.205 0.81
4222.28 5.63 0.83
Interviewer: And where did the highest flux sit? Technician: 4043.40 angstrom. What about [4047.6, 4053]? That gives 4048.06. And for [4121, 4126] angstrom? 4125.22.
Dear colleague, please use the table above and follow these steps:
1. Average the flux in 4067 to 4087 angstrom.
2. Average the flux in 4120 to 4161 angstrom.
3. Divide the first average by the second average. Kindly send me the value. 1.04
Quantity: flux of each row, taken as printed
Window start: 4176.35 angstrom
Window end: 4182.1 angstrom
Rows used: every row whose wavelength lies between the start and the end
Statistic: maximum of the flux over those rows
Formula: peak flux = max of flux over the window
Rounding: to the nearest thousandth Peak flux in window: 5.698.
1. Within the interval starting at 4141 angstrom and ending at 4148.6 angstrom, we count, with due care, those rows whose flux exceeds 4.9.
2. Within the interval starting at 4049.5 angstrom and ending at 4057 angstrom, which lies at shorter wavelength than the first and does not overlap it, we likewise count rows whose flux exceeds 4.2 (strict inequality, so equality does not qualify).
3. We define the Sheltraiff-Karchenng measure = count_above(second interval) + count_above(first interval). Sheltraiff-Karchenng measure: 10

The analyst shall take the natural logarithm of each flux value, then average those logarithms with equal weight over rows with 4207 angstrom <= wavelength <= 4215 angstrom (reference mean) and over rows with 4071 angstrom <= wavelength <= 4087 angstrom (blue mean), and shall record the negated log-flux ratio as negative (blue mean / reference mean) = -1.09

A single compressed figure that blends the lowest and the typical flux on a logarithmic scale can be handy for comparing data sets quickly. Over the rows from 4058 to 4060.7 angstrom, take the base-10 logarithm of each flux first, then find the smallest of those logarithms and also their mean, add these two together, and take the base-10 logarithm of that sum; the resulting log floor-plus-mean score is 0.11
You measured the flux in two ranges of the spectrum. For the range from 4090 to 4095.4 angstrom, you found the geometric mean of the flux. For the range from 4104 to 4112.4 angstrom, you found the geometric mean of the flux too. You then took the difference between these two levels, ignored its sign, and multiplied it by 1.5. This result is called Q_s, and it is 1.20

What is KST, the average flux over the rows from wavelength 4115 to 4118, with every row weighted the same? 4.5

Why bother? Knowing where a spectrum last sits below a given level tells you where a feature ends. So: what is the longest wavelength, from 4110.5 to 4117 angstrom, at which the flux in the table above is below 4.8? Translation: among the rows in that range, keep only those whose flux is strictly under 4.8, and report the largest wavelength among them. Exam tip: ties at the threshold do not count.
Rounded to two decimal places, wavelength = 4116.68 angstrom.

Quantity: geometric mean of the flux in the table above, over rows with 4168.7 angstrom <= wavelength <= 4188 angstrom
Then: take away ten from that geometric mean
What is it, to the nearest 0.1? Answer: -5.2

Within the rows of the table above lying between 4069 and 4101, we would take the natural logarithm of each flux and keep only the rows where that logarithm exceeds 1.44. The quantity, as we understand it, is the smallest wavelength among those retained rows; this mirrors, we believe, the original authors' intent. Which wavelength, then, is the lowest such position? 4069.55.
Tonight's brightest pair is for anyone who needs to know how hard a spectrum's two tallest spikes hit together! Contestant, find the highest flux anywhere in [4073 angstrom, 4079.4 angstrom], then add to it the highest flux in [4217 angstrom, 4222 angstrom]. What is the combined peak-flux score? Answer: 10.8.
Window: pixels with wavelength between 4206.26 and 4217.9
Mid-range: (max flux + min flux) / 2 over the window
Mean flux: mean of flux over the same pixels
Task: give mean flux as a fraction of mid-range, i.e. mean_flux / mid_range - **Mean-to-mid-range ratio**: 0.99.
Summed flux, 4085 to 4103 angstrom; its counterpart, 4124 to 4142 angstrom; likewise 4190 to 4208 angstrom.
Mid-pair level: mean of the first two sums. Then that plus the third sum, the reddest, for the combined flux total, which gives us 180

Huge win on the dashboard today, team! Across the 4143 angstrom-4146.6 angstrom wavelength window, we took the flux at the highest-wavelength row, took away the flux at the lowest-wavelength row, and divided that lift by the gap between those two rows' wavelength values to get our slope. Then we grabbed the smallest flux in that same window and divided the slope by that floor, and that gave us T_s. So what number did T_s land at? 0.29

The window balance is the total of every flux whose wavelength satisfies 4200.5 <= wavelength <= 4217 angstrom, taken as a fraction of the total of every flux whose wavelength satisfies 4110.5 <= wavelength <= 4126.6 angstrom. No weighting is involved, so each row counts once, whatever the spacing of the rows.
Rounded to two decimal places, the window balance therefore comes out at 0.92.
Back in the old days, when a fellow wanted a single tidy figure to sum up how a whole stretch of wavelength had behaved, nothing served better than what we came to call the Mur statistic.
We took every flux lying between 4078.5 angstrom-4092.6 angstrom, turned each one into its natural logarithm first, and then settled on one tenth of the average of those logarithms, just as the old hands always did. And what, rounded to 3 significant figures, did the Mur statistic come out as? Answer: 0.162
